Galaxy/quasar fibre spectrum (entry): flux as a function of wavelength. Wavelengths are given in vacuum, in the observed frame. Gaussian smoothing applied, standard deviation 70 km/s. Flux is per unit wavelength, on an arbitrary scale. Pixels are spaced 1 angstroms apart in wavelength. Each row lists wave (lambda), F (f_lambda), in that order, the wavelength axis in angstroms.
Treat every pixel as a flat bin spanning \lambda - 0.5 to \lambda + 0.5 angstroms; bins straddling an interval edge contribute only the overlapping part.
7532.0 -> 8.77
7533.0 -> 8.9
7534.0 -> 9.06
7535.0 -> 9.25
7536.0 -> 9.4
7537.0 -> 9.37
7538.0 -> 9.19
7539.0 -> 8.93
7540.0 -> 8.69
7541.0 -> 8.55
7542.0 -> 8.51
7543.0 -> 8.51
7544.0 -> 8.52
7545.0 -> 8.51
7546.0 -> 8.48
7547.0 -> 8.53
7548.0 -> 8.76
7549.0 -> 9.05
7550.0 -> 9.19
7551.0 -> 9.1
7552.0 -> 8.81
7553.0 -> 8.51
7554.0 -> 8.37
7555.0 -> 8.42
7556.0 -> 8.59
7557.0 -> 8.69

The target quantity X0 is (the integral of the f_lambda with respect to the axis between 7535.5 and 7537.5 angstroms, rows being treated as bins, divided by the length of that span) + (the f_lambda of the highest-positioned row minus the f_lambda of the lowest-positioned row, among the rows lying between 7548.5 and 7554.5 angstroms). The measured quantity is 8.7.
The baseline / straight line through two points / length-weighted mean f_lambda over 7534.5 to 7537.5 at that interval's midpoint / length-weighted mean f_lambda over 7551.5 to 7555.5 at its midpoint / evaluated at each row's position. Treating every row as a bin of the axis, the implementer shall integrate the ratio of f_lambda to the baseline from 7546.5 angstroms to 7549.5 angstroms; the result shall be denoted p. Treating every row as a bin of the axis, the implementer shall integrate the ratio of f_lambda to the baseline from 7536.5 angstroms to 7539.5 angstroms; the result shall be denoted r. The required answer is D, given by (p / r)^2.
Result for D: 1.02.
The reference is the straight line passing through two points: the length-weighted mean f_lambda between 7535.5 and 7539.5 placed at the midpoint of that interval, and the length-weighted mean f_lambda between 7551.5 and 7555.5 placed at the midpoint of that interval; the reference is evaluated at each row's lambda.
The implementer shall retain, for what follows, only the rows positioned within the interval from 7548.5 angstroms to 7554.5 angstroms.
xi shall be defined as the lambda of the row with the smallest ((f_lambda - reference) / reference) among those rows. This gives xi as 7554.0 angstroms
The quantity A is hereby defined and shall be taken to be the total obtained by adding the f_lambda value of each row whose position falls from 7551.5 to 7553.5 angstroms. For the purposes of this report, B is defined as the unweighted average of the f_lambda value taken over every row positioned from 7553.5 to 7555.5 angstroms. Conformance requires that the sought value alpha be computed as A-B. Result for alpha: 8.9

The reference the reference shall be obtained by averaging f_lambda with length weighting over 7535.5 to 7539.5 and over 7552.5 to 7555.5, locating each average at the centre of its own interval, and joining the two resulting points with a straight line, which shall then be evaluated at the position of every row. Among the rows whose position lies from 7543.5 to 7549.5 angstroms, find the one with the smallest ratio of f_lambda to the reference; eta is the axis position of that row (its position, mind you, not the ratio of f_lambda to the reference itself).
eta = 7544.0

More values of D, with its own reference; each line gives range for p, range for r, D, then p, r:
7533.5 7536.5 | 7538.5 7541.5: 1.07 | 2.95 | 2.86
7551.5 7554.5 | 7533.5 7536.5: 1.04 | 3.00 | 2.95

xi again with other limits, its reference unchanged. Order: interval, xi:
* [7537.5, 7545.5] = 7541.0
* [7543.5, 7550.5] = 7544.0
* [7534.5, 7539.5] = 7539.0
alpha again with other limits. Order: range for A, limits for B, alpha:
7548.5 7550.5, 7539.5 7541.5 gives 9.6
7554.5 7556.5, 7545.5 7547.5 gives 8.5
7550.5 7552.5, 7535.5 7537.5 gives 8.5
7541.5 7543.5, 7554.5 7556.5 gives 8.5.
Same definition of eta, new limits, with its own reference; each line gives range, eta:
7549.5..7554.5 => 7554.0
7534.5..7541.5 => 7541.0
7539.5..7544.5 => 7541.0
